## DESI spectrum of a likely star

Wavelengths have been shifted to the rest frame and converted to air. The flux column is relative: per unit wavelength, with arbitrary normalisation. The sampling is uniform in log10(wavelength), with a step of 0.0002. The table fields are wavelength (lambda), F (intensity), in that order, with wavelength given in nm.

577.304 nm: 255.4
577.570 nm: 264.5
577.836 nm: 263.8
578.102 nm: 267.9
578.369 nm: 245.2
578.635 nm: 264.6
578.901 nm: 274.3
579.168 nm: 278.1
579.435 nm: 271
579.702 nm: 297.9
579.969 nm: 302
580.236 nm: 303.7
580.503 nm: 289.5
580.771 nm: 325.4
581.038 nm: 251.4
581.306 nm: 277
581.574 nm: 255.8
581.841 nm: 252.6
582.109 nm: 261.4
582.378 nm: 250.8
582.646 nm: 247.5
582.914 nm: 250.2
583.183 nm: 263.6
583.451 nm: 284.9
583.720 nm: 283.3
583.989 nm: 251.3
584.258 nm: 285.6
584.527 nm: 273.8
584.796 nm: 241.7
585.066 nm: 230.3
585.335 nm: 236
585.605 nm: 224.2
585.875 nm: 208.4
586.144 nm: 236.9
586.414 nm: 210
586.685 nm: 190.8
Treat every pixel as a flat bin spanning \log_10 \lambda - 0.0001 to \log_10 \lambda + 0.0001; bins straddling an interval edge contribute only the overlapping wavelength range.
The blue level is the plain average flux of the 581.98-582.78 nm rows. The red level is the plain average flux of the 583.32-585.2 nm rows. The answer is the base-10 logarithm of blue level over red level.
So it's -0.02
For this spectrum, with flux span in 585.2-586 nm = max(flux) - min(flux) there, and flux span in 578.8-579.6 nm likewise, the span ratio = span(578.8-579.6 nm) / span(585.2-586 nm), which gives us 0.26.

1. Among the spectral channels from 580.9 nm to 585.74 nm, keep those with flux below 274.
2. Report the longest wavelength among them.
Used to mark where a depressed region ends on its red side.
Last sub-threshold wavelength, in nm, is 585.605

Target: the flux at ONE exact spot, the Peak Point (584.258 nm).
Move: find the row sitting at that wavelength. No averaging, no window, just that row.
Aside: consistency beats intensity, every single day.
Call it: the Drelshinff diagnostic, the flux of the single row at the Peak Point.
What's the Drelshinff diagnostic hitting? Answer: 285.6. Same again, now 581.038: 251.4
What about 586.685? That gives 190.8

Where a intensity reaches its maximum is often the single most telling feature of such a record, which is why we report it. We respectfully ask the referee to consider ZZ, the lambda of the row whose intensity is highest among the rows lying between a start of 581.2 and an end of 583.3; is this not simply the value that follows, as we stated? 581.306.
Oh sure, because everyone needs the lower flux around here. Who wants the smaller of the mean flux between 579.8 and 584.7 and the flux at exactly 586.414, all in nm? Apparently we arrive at 210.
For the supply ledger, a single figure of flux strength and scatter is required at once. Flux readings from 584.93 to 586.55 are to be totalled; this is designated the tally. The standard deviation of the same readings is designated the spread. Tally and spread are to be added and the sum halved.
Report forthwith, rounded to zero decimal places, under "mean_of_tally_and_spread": 679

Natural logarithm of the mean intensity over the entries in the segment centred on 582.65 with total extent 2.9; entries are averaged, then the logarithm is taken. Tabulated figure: 5.57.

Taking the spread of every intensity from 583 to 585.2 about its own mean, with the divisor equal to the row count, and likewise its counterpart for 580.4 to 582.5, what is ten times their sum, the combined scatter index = 444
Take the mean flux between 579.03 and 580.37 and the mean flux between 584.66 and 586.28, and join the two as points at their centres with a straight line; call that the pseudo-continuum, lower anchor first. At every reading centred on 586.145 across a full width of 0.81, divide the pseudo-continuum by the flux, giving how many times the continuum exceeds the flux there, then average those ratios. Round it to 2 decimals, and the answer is 1.02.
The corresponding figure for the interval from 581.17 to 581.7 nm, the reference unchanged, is 1.02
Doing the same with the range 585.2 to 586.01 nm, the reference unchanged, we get 1.03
